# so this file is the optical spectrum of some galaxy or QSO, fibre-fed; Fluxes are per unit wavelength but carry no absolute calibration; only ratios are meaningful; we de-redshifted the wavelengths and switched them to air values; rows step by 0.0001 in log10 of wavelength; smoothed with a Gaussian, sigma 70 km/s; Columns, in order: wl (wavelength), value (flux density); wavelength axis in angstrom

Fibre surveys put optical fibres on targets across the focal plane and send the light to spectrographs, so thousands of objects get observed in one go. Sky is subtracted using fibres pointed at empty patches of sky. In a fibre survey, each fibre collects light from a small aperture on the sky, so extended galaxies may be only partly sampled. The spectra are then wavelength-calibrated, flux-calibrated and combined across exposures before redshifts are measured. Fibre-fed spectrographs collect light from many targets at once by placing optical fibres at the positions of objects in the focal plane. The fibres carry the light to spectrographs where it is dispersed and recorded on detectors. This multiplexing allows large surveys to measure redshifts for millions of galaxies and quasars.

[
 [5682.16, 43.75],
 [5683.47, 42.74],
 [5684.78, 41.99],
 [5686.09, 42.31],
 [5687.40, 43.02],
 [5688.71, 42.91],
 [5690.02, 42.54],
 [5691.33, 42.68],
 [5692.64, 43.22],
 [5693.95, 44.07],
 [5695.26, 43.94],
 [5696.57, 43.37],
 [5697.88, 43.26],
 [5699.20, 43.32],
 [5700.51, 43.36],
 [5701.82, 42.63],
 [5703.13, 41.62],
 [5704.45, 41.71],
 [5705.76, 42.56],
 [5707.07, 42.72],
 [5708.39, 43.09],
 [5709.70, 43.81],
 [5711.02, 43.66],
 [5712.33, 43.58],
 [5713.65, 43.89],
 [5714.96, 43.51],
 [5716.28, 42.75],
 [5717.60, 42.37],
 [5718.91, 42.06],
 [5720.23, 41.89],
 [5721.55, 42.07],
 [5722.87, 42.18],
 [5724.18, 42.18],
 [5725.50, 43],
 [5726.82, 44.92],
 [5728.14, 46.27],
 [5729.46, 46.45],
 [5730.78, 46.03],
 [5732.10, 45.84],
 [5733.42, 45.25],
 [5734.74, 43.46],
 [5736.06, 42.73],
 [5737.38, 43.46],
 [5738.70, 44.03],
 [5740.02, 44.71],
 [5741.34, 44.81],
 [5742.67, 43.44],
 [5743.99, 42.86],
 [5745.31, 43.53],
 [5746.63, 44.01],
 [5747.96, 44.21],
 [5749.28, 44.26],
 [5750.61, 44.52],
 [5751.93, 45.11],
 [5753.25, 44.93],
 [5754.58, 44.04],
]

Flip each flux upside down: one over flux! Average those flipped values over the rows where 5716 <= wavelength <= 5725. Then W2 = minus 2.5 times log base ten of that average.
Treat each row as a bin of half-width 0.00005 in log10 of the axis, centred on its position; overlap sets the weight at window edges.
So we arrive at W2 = 4.06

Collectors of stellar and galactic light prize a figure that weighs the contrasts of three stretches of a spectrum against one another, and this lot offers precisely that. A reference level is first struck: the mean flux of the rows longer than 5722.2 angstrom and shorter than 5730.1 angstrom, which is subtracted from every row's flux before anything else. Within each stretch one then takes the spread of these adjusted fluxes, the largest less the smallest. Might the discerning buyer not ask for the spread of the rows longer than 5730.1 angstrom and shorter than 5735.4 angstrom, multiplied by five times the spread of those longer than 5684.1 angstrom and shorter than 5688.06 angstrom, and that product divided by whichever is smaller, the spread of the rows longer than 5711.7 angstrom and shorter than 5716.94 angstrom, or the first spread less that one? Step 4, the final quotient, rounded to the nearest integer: 12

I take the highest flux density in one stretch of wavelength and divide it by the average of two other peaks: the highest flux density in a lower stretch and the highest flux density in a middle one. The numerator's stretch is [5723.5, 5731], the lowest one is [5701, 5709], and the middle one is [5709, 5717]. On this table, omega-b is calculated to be 1.068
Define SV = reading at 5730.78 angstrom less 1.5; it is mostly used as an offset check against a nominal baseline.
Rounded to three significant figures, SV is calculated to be 44.5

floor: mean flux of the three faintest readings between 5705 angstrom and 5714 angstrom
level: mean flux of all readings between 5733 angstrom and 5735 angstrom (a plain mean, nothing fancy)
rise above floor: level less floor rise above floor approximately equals 1.6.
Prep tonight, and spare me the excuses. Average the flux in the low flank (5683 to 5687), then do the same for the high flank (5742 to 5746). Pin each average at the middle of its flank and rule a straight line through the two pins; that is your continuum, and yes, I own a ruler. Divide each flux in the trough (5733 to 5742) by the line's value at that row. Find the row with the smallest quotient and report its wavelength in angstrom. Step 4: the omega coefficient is 5736.06 angstrom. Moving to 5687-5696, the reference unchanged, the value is 5690.02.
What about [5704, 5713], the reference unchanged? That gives 5704.45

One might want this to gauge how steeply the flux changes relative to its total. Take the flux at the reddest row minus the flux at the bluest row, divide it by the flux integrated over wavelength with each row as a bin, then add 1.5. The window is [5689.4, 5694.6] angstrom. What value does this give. 1.51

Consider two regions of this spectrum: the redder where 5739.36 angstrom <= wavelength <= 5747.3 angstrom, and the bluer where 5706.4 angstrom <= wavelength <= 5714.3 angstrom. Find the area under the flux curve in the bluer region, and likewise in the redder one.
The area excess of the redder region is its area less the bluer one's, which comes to 5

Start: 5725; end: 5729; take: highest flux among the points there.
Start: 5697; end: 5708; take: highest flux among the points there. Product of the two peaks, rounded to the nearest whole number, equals 2006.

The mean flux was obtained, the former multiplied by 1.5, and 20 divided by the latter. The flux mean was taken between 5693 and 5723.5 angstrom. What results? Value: 0.311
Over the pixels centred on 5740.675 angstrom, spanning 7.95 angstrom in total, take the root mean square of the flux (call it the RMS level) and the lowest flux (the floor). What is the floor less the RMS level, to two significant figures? -1.0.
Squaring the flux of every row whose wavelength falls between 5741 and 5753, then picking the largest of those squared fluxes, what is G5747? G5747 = 2035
